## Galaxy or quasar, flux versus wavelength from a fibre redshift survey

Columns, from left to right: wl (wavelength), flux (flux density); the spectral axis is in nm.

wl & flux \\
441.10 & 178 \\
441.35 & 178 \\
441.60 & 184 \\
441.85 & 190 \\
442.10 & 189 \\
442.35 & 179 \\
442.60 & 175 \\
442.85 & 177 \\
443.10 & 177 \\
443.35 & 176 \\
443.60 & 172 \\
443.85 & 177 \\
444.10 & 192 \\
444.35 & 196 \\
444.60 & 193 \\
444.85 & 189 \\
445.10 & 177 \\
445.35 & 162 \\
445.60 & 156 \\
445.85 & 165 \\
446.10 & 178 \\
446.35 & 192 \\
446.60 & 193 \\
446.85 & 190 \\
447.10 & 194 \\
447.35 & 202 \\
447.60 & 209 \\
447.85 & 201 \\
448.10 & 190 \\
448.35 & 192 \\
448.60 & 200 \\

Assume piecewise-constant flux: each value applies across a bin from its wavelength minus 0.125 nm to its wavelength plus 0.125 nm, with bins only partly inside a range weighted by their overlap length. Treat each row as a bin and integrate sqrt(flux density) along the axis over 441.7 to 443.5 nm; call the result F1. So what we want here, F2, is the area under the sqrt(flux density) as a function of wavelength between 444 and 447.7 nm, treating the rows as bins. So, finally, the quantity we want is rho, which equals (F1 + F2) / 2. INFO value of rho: 37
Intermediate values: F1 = 24.2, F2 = 50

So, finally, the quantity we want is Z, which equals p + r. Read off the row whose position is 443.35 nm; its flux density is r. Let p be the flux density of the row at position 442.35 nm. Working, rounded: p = 179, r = 176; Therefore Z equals 355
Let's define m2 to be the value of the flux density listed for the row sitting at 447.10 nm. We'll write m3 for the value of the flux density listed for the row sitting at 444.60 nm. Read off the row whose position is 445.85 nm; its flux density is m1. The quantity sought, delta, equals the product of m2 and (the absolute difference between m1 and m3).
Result 5432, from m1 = 165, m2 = 194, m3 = 193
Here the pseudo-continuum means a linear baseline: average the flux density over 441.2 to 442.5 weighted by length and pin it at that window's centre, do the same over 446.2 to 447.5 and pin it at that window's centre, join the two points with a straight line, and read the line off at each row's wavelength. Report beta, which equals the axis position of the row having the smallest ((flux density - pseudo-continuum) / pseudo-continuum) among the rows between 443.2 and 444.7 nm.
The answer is 443.60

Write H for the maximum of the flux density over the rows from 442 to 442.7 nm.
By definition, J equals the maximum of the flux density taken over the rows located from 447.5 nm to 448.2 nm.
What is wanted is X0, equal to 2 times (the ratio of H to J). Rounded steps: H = 189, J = 209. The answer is 1.81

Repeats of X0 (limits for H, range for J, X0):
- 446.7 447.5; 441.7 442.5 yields 2.13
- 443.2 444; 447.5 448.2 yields 1.69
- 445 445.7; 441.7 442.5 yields 1.86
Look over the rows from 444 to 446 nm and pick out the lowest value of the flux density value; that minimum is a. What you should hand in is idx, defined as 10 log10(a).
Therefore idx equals 21.9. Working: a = 156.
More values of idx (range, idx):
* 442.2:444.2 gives 22.4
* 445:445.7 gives 21.9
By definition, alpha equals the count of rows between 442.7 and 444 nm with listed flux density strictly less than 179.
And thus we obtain 5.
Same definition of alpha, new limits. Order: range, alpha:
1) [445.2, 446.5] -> 4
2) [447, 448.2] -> 0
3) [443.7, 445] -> 1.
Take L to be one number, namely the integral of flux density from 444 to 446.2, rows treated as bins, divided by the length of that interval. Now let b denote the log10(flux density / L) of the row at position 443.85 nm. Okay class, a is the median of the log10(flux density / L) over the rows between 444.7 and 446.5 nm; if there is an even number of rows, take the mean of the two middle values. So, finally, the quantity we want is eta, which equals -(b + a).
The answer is 0.007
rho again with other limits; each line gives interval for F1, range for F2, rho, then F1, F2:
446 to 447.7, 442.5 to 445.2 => 30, 23.7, 36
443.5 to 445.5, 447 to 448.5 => 24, 27.0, 21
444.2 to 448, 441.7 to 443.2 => 36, 51.9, 20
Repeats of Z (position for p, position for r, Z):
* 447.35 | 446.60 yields 395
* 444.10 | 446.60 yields 385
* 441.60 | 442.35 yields 363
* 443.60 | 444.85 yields 361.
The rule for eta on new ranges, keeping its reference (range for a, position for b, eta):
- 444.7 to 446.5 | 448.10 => -0.023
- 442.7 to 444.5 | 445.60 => 0.062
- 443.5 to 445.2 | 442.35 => -0.026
